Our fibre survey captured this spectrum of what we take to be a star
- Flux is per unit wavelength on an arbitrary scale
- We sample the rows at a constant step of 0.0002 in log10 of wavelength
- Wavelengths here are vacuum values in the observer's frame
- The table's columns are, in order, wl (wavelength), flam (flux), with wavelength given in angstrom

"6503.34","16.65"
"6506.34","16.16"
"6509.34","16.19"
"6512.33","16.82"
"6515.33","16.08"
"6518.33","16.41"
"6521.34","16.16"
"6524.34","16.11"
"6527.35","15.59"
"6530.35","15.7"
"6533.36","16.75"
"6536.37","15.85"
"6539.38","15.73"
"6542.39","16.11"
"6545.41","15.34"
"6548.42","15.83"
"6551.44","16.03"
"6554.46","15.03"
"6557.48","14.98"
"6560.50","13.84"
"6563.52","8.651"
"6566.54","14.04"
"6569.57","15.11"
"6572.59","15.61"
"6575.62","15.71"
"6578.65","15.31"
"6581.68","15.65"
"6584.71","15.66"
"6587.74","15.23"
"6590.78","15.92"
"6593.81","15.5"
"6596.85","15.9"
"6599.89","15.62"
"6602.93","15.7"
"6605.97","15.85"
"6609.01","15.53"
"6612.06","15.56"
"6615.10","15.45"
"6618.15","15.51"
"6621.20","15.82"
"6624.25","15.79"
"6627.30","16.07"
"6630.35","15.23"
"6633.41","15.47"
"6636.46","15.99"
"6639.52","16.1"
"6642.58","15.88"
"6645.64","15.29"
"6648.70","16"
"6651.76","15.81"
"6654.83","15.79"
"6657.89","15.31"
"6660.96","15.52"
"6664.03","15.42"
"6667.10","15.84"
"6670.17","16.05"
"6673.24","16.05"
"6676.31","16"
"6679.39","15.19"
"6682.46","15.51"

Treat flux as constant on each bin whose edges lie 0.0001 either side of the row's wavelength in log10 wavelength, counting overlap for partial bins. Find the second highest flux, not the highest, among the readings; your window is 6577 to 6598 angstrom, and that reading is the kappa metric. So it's 15.9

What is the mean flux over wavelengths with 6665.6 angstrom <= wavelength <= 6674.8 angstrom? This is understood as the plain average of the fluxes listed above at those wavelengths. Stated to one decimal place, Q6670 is 16.0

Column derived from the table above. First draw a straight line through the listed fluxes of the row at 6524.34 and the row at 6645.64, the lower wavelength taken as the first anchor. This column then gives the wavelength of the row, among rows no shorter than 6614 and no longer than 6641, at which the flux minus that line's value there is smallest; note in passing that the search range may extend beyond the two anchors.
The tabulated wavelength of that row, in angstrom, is 6630.35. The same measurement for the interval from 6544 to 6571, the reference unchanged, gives 6563.52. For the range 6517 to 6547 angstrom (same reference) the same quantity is 6545.41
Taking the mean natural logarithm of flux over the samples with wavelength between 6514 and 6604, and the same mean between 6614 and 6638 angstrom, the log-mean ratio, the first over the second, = 0.99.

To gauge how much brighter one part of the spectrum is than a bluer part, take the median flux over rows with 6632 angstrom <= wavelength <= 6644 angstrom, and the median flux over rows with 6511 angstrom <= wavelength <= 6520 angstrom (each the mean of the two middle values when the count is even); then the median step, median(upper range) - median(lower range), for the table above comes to -0.5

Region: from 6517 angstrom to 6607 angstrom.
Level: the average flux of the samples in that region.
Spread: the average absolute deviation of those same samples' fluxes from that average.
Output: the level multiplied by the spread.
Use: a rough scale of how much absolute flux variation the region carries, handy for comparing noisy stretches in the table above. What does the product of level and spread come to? 11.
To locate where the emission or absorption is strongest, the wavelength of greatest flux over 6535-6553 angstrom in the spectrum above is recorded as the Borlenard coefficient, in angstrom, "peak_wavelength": 6542.39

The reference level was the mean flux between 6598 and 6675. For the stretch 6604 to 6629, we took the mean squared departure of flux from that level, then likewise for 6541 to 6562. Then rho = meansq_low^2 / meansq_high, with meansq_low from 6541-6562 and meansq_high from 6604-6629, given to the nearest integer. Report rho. 12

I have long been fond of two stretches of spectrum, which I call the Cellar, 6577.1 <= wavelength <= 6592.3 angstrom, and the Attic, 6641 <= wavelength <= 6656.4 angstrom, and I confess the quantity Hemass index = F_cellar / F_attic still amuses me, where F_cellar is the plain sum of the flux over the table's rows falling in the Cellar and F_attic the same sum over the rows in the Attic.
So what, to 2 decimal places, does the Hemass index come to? 0.99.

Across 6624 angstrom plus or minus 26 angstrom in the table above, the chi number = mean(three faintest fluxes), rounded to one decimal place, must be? 15.3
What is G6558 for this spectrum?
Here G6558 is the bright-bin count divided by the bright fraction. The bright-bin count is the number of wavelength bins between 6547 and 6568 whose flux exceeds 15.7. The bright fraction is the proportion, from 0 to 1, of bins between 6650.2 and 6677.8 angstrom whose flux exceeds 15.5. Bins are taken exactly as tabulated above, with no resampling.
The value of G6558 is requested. 2.6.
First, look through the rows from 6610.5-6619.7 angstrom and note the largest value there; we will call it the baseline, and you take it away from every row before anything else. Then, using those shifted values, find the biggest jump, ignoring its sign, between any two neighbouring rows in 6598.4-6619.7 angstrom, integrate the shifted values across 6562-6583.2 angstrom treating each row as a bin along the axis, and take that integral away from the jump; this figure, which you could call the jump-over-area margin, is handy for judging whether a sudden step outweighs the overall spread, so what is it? 27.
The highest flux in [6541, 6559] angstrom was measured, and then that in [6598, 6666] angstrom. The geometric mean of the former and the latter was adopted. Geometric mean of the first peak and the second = 16.10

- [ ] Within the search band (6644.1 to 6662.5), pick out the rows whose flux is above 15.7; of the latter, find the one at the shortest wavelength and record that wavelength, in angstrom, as 6648.70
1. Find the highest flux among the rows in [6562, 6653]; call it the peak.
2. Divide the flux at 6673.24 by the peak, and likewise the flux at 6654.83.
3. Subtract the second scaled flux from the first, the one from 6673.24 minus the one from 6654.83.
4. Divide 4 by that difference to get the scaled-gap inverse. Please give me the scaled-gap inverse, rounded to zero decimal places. 248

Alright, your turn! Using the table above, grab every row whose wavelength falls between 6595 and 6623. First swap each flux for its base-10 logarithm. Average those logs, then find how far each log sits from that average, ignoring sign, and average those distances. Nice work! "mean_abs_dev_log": 0.0039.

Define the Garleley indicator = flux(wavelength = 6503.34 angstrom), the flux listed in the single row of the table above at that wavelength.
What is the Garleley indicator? 16.65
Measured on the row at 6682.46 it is 15.51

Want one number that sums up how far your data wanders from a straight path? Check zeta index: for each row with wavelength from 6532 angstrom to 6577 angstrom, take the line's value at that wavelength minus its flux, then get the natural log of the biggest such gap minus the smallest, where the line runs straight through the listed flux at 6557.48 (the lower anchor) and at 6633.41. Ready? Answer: 2.1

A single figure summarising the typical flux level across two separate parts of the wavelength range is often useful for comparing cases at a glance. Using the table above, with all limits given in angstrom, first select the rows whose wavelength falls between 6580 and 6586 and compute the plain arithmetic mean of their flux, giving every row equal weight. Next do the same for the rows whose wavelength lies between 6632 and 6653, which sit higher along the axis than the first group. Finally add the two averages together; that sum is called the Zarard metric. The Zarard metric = 31.4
